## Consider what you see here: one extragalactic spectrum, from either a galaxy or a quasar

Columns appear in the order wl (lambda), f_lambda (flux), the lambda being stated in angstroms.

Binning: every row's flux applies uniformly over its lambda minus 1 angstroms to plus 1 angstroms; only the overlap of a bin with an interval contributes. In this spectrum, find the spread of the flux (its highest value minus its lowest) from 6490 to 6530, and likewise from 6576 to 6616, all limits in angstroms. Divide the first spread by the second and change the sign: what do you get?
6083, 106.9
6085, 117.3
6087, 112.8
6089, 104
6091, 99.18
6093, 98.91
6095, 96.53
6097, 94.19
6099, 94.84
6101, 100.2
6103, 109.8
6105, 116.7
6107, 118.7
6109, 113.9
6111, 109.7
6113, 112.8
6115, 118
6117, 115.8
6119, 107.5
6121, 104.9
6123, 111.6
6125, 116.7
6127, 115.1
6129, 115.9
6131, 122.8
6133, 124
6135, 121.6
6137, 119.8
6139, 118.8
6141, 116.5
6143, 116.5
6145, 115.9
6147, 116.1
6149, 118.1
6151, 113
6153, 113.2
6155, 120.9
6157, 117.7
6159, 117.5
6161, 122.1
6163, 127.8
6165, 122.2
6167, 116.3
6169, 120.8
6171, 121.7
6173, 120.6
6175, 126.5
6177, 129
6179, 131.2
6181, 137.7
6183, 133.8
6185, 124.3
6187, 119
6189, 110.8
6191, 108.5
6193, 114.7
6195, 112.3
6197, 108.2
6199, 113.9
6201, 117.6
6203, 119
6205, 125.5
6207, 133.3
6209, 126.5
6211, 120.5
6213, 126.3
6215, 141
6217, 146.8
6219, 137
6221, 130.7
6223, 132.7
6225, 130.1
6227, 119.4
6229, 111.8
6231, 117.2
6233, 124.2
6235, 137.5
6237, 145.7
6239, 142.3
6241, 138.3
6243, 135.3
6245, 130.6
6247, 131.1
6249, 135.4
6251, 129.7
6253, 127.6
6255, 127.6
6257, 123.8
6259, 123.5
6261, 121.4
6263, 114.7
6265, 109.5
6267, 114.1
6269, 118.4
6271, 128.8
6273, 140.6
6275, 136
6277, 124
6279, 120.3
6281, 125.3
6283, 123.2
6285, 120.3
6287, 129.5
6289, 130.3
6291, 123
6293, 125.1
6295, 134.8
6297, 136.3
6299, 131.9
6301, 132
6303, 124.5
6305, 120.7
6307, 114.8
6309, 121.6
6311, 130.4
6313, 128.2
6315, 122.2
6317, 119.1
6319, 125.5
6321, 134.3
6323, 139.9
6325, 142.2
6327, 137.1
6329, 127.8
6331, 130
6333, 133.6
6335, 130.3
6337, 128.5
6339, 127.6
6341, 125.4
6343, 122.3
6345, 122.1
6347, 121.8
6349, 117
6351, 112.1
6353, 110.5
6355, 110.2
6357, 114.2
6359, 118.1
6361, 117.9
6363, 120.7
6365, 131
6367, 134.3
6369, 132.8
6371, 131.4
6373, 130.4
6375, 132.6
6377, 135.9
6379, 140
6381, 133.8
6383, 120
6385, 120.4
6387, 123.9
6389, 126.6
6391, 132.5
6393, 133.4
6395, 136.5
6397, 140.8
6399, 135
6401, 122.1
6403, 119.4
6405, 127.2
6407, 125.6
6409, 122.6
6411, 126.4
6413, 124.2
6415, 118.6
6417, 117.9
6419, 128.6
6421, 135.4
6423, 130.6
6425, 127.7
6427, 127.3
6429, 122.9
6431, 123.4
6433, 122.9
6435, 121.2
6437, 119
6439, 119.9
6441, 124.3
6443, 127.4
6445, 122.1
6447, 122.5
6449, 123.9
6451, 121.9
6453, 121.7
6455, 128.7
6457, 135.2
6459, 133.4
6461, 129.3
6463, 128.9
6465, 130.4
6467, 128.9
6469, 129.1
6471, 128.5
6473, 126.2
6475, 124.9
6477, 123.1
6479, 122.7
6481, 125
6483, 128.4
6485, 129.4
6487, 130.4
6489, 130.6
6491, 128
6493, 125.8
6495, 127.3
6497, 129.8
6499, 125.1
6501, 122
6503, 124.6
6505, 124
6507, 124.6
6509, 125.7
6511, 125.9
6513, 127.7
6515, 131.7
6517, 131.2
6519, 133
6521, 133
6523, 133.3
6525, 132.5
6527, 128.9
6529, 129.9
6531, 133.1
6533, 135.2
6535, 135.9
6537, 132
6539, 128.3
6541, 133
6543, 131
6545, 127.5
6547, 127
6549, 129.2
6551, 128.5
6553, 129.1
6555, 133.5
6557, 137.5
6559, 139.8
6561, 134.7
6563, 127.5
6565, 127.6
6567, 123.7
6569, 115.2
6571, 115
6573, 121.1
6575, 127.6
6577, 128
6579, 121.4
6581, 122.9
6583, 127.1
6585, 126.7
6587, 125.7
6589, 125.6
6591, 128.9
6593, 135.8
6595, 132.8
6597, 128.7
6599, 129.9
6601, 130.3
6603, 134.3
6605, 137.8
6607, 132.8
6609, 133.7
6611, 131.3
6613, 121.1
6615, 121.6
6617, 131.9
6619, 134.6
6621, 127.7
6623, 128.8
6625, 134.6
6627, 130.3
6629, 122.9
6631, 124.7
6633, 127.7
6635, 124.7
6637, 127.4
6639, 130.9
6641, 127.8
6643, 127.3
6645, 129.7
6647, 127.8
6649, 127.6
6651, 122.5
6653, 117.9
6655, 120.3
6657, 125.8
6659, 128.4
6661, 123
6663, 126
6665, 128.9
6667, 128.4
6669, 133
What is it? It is -0.68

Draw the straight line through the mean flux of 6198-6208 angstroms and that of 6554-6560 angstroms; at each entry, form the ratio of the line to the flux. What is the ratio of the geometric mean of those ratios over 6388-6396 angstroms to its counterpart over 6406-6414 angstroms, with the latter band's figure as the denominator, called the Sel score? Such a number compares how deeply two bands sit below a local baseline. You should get 0.938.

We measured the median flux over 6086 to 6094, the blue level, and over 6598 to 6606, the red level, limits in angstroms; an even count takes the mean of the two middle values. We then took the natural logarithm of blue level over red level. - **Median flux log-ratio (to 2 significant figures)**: -0.26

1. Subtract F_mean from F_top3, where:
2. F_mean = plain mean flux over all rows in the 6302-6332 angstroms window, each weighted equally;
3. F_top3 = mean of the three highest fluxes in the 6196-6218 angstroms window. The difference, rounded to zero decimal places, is 12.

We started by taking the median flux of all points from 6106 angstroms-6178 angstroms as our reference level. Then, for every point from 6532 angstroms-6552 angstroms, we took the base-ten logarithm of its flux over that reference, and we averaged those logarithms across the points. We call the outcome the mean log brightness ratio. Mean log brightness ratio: 0.046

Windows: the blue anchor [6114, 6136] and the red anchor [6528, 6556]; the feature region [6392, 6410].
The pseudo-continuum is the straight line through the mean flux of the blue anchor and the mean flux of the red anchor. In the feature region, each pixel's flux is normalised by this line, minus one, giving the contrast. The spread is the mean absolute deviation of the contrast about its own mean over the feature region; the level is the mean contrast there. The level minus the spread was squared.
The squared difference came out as 0.0007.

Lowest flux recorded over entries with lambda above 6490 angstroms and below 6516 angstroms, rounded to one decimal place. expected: 122.0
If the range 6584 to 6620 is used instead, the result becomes 121.1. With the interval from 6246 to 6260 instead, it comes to 123.5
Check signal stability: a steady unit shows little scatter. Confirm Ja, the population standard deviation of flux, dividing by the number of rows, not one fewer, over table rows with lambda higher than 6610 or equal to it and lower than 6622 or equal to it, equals 5.1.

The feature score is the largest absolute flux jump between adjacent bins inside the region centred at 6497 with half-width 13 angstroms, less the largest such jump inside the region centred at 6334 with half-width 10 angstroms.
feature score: -5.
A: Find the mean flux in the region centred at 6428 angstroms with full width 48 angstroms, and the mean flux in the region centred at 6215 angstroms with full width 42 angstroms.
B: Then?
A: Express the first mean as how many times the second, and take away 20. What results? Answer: -19.01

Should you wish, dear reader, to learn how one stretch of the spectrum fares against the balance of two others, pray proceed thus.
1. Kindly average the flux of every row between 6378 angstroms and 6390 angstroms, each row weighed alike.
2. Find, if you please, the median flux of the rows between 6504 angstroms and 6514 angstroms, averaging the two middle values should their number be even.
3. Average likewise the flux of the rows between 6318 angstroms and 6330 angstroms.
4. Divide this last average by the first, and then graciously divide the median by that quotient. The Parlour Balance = 119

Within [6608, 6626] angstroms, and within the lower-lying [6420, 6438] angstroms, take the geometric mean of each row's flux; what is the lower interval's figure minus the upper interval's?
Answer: -3.9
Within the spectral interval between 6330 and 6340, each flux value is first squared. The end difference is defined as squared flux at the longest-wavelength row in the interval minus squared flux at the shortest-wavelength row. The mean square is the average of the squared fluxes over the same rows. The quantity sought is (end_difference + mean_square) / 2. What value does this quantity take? 8143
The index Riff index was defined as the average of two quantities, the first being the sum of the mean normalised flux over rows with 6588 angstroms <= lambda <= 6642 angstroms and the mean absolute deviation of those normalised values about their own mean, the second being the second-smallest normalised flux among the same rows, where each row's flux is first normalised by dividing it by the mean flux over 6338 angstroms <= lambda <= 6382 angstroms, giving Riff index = 1.02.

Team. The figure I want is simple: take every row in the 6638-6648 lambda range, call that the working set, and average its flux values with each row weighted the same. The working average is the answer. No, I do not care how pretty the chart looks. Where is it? 129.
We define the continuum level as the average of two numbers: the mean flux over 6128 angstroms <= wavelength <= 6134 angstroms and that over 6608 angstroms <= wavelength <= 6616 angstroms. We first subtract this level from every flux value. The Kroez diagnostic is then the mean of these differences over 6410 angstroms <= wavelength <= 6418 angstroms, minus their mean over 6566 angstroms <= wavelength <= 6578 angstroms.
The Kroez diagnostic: 0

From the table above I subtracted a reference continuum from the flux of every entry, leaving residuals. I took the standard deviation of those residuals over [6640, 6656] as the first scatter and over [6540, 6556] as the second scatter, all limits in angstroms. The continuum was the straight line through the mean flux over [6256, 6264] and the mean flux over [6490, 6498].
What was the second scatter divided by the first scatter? 0.55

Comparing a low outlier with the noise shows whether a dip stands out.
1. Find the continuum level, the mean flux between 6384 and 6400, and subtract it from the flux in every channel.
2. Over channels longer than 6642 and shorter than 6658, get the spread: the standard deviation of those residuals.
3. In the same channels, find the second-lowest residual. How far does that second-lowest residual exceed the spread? -15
